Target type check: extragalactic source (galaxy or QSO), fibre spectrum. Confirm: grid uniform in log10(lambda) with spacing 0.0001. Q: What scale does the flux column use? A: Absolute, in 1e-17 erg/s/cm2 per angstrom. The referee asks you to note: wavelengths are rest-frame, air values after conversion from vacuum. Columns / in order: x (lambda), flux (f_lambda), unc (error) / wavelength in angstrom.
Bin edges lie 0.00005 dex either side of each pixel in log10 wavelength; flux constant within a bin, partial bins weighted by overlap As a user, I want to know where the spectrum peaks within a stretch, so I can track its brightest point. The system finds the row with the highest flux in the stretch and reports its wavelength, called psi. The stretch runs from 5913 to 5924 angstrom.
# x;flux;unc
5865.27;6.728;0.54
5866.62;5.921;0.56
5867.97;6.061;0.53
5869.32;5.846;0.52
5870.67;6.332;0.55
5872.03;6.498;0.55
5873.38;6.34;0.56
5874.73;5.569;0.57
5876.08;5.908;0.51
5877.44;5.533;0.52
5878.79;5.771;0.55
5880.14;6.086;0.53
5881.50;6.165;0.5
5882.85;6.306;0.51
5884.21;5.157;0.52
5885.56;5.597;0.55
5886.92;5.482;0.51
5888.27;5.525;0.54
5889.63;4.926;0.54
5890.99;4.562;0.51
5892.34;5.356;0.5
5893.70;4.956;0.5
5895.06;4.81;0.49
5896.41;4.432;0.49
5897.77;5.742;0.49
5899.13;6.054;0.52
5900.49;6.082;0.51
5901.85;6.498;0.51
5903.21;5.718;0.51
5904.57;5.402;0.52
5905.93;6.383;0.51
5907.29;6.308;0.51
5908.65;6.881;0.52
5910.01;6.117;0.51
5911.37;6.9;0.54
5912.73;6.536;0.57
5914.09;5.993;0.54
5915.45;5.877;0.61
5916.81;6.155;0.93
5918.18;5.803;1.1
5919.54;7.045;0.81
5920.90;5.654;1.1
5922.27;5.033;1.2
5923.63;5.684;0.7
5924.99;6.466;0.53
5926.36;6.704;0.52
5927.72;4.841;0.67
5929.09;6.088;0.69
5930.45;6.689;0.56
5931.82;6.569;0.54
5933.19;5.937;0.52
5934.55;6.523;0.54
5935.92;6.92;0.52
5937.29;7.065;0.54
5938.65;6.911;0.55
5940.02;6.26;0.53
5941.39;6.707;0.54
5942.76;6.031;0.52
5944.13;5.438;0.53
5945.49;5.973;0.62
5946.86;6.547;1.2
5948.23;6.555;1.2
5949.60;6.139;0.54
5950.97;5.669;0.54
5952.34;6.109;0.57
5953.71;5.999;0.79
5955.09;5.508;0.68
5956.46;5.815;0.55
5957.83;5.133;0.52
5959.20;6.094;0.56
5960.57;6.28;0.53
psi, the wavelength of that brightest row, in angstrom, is 5919.54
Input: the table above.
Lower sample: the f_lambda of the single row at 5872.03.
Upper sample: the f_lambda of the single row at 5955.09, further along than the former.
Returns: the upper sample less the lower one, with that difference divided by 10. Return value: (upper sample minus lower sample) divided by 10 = -0.099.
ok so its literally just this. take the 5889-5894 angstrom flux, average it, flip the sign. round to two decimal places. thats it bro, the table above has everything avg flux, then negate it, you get -4.95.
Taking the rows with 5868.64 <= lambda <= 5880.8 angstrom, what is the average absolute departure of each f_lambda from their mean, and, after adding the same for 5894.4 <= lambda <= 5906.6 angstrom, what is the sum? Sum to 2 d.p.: 0.82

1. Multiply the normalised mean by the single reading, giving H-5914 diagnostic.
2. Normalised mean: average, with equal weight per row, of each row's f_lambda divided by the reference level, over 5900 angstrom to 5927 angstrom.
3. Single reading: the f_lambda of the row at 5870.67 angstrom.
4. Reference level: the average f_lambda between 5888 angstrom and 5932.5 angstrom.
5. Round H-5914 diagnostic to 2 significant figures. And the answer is 6.6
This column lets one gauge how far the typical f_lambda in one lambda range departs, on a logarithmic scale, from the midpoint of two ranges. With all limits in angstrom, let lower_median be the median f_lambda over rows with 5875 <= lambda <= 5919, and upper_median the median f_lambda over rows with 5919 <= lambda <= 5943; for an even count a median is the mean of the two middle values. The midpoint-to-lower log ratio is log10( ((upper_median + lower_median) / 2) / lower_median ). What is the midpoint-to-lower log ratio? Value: 0.0237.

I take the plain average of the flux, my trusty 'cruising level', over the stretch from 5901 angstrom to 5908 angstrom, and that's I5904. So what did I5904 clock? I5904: 6.06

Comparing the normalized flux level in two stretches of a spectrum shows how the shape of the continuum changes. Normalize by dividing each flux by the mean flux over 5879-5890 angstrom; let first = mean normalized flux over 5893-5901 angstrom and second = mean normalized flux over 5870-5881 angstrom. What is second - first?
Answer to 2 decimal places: 0.12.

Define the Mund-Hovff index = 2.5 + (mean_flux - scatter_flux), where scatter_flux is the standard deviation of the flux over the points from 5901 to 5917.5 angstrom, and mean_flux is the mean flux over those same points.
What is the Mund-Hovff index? 8.3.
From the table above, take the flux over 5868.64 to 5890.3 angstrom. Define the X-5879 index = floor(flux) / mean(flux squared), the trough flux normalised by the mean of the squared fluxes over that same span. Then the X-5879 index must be 0.145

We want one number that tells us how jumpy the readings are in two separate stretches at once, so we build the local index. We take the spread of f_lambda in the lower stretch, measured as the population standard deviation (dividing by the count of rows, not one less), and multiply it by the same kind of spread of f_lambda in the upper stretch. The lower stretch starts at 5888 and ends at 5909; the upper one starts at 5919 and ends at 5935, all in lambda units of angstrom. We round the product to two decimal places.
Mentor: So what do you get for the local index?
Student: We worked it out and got 0.47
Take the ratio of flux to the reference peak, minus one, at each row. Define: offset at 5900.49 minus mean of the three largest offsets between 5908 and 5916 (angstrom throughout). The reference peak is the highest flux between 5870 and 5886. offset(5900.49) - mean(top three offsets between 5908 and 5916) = -0.11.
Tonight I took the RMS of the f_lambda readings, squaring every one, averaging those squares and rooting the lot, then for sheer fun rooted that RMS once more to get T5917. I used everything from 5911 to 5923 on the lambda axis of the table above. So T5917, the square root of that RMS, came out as 2.48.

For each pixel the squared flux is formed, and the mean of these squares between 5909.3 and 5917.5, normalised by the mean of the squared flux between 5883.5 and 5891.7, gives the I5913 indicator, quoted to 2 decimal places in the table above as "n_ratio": 1.44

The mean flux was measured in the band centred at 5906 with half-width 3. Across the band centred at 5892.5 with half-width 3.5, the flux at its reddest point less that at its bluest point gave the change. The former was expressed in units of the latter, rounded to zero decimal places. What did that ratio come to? -53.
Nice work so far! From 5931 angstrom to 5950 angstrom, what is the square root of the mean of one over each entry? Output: 0.396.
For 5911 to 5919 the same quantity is 0.402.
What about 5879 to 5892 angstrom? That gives 0.427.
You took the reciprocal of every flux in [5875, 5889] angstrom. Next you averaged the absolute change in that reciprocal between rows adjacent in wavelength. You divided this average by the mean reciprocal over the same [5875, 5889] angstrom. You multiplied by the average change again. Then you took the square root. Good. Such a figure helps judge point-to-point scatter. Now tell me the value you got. 0.024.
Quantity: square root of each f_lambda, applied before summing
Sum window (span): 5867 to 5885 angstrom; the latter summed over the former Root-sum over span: 32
